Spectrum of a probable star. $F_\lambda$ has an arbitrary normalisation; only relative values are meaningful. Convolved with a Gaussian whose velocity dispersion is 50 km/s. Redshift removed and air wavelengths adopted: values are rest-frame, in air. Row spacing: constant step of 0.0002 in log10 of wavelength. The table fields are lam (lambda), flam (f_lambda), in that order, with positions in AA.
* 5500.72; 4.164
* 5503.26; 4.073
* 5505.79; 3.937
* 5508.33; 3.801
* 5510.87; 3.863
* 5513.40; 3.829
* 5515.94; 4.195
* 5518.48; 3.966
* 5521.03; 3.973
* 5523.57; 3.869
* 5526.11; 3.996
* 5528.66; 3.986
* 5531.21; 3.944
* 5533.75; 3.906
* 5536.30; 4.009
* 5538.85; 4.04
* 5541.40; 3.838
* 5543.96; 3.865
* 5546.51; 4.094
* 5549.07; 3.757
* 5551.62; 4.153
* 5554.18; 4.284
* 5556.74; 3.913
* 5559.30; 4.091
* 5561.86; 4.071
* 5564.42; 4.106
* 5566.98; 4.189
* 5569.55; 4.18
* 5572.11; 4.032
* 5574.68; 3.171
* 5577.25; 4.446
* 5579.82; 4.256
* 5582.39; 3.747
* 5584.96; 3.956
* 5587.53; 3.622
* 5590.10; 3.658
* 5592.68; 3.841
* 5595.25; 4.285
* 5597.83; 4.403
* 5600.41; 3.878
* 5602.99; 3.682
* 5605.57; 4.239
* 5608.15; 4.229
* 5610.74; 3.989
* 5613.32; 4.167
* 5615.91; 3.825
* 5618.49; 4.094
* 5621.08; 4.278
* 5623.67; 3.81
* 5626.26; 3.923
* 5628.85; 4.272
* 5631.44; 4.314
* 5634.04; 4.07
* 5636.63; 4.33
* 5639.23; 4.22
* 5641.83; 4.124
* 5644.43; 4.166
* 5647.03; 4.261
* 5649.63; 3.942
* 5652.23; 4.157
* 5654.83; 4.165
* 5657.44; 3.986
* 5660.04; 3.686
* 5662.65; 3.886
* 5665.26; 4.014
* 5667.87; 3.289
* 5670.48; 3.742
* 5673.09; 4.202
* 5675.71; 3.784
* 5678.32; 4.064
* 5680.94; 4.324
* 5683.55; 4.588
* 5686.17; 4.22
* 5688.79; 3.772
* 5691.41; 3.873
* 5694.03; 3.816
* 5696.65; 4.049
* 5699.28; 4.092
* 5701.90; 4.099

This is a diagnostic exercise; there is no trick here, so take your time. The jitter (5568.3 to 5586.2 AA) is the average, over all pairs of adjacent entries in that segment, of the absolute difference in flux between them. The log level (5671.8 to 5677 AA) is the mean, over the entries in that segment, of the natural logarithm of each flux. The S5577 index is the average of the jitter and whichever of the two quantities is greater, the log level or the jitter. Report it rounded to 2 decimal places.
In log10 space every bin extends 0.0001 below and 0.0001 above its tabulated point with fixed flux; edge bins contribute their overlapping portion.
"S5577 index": 0.96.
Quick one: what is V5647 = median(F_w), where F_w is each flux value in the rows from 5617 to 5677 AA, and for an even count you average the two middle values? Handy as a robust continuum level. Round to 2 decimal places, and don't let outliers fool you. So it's 4.09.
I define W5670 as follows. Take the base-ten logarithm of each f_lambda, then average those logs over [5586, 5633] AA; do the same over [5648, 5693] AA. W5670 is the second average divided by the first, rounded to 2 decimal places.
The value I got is 0.99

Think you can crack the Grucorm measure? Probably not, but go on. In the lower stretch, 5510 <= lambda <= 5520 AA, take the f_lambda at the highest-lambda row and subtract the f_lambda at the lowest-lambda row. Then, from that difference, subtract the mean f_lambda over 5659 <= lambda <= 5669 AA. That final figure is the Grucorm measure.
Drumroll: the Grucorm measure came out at -3.6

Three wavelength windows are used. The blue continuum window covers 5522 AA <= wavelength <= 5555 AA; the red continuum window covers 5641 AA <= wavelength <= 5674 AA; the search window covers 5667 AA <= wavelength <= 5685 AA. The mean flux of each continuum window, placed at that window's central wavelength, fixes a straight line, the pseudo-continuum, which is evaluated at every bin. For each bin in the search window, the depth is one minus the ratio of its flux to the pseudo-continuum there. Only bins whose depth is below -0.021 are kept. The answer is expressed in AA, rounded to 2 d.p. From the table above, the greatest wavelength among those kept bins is 5683.55 AA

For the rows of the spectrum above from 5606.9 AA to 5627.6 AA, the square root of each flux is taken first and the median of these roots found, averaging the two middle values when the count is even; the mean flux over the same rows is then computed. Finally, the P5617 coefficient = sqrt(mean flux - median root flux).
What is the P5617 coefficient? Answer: 1.42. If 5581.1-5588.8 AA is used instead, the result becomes 1.36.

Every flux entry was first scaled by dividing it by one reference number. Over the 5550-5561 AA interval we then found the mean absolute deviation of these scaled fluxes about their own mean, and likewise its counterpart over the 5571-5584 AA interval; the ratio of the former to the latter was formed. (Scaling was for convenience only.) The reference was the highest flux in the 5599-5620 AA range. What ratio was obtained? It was 0.29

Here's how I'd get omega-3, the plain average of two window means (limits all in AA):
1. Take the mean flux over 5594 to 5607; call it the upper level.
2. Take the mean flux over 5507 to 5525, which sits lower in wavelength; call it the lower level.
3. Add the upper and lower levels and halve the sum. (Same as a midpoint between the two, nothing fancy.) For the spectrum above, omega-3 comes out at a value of 4.01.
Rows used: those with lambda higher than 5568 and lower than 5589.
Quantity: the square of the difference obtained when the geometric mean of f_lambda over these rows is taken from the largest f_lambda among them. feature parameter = 0.29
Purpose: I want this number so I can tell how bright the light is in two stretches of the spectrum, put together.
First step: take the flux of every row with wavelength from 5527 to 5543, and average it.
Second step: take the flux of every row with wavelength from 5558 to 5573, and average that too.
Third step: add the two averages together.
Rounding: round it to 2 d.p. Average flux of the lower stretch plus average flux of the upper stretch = 8.07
